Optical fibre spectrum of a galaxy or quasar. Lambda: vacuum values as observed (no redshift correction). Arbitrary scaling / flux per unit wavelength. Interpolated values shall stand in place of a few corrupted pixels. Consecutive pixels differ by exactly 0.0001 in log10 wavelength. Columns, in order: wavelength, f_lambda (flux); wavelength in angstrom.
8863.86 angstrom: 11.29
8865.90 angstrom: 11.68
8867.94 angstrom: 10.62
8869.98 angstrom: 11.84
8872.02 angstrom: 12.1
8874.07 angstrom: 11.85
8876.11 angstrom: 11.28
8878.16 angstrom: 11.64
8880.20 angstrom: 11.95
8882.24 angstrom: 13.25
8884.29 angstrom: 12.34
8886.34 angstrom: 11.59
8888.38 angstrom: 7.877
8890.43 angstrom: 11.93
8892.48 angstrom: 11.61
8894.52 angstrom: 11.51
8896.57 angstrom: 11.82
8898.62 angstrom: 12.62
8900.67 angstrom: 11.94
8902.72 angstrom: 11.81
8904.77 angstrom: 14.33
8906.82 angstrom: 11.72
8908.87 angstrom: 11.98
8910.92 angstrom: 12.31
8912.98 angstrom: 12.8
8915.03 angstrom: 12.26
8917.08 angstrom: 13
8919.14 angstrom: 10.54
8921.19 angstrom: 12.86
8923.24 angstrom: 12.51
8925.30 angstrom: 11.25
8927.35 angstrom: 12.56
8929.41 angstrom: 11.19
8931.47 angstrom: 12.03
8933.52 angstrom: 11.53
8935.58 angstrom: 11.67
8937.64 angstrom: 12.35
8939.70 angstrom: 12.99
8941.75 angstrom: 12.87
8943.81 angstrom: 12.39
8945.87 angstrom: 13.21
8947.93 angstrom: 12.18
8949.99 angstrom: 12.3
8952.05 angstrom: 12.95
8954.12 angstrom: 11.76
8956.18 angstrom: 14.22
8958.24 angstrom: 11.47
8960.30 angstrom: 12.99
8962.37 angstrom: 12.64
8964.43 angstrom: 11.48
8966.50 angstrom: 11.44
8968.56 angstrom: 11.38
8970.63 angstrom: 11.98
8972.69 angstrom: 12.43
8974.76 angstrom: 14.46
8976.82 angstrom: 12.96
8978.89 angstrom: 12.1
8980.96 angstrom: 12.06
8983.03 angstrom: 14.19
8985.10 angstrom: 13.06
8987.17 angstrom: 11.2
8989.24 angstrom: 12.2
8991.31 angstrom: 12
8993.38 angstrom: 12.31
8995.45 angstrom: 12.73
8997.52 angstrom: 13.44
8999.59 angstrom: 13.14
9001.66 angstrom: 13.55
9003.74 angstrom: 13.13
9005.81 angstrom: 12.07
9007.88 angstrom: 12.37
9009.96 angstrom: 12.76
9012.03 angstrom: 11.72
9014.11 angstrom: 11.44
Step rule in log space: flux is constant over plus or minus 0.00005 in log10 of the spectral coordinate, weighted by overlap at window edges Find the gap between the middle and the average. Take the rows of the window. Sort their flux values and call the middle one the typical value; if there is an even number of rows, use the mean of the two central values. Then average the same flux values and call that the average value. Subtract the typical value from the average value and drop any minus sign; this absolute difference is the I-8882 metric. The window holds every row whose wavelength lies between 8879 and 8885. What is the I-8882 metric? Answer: 0.17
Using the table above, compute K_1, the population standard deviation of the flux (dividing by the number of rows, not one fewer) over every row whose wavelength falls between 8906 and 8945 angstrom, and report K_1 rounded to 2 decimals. 0.67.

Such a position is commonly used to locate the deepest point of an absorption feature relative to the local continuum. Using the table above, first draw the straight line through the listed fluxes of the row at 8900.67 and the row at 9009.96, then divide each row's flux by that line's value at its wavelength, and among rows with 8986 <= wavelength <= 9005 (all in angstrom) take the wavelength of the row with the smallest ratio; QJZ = 8987.17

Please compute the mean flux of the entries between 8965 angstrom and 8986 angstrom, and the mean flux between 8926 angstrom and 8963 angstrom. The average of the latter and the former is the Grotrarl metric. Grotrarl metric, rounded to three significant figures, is 12.5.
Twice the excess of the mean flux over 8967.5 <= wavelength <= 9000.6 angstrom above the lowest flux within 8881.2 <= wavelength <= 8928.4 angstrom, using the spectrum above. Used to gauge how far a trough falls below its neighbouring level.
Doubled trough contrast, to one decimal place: 9.5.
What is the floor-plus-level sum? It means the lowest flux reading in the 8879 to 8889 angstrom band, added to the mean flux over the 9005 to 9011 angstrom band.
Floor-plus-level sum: 20.3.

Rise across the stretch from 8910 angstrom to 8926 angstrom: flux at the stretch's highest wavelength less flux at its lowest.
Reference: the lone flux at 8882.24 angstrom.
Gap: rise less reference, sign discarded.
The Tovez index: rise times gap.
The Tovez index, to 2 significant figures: -15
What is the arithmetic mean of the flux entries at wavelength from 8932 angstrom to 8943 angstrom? 12.3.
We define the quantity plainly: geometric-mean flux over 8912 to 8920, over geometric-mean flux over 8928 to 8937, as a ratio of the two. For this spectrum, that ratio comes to 1.04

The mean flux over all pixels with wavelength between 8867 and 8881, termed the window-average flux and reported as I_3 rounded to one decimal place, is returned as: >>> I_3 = 11.6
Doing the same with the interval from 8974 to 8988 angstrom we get 12.9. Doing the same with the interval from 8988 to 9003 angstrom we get 12.8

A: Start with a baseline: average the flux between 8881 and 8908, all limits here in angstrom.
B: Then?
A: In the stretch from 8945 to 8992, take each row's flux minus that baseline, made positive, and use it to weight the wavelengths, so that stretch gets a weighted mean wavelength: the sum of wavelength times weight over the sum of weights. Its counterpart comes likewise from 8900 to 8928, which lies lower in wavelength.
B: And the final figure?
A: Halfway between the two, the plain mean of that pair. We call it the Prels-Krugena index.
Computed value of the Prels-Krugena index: 8941.7 angstrom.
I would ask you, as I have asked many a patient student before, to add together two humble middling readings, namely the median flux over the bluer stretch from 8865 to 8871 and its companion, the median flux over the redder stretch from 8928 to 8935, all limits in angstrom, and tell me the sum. 23.2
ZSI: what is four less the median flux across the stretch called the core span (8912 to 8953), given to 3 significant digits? -8.37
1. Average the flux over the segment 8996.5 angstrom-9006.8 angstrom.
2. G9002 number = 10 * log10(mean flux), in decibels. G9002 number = 11.2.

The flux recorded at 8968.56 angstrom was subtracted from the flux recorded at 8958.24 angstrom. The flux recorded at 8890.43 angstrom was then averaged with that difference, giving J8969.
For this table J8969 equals 6.0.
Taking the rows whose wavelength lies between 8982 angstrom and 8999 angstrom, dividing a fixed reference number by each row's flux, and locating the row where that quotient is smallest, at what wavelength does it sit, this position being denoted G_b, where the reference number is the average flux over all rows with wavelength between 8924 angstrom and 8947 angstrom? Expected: 8983.03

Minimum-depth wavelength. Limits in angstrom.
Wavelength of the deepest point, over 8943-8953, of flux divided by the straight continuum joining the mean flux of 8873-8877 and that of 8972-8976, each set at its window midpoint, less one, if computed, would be 8947.93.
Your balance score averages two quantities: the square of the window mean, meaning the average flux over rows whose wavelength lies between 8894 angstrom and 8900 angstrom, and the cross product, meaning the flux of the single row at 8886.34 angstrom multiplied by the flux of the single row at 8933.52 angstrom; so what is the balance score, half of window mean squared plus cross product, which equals 139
